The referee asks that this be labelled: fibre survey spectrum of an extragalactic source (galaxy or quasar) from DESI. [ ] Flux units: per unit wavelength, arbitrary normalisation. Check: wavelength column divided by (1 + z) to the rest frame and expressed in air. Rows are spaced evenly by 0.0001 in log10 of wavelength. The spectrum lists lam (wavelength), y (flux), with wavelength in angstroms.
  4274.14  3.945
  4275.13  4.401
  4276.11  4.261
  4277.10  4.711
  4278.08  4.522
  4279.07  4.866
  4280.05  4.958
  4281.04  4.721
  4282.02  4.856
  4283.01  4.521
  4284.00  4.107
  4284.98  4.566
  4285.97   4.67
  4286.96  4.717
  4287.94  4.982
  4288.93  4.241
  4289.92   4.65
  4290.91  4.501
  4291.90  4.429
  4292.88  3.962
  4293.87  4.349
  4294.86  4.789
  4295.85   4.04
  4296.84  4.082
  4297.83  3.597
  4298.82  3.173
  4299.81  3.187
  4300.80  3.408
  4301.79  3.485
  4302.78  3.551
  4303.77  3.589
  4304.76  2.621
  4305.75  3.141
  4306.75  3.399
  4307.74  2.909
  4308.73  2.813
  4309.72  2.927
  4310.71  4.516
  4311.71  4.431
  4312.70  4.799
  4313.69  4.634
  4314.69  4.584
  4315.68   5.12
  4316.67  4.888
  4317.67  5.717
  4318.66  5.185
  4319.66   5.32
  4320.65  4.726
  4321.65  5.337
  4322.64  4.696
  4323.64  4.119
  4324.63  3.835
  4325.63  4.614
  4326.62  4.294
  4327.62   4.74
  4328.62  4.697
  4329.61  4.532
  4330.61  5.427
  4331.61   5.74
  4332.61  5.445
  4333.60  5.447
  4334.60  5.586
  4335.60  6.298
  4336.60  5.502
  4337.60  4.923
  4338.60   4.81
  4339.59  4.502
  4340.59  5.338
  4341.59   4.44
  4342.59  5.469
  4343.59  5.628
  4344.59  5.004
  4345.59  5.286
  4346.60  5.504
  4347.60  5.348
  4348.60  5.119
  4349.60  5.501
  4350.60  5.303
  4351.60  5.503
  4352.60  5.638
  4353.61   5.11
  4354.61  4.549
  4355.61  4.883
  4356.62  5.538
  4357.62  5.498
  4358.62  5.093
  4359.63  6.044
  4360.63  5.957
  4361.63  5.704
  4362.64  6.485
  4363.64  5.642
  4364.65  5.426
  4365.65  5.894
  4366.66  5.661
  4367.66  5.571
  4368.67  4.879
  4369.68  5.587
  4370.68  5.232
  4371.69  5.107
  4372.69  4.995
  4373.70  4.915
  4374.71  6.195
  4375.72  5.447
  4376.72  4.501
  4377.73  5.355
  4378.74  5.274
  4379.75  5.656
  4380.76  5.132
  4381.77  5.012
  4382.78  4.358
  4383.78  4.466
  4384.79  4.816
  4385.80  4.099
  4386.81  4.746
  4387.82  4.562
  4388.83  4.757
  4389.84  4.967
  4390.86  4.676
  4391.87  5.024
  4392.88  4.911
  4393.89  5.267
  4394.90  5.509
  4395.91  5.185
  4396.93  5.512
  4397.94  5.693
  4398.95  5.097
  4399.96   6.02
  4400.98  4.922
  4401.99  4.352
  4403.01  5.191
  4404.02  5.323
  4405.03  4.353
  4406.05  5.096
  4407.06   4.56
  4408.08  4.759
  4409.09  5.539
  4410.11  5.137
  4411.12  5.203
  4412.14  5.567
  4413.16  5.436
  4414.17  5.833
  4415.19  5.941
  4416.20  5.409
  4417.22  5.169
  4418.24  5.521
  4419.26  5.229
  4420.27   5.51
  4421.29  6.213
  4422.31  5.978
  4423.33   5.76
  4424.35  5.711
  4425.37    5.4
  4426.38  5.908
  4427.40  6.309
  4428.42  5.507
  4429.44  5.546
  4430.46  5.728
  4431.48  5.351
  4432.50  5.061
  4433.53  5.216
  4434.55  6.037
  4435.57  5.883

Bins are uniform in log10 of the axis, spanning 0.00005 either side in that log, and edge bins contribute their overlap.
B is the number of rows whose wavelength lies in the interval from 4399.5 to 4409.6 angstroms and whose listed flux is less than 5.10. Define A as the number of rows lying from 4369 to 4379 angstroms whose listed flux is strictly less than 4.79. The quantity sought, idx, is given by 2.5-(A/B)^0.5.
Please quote 2.1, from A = 1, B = 6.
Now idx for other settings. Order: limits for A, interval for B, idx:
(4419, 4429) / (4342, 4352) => 2.5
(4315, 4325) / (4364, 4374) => 1.3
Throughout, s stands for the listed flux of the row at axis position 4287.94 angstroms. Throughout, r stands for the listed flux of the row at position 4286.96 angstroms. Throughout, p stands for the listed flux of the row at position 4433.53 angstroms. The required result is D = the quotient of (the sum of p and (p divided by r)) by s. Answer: 1.3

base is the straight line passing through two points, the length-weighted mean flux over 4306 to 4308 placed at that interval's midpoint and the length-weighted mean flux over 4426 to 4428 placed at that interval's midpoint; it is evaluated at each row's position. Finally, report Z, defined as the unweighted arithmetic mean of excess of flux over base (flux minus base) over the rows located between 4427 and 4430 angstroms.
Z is -0.3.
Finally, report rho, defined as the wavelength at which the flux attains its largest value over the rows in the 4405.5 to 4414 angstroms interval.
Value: 4412.14 angstroms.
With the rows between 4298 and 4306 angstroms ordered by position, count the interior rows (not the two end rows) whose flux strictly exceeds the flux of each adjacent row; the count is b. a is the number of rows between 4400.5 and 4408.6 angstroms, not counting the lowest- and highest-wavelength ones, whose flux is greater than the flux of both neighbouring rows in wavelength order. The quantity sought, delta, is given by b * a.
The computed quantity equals 2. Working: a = 2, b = 1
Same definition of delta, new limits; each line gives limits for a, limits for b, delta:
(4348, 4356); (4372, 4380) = 4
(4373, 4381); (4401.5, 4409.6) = 6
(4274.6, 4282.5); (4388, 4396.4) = 6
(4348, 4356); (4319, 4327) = 4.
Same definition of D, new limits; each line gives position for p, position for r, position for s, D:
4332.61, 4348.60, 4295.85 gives 1.6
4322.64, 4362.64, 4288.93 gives 1.3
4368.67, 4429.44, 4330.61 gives 1.1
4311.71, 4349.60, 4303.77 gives 1.5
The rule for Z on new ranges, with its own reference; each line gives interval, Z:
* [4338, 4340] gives 0.7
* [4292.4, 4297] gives 1.4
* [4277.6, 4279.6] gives 2.2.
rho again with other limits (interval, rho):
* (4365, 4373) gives 4365.65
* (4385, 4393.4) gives 4391.87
